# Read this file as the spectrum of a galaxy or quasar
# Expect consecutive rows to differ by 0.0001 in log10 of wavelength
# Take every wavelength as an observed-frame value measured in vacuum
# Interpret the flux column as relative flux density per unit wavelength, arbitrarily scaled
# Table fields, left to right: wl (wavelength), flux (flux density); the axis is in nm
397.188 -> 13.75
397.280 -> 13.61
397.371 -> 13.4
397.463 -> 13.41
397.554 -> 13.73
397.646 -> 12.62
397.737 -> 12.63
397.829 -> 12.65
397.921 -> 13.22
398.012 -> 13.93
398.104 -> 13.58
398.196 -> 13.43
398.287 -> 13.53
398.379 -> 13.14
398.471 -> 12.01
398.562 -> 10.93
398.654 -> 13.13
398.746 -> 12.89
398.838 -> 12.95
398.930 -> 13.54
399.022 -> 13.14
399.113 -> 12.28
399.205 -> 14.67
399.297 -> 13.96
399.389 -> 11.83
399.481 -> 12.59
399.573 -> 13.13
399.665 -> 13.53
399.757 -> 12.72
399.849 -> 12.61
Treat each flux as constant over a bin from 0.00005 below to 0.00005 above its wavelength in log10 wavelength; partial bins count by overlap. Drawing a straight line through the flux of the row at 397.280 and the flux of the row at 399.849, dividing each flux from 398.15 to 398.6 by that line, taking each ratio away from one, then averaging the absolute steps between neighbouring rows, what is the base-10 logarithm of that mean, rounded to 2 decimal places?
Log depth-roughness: -1.30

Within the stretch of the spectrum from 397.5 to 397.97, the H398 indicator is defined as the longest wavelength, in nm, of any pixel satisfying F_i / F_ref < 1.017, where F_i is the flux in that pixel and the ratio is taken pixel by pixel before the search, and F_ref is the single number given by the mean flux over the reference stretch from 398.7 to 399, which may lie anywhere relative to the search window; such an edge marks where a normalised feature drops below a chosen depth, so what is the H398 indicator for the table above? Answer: 397.921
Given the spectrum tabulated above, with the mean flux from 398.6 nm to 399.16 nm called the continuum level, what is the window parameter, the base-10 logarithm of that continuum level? 1.11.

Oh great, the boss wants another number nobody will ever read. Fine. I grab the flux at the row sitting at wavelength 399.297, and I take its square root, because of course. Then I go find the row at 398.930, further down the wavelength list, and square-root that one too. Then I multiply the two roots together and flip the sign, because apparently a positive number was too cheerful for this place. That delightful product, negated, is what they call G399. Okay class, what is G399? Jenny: -13.7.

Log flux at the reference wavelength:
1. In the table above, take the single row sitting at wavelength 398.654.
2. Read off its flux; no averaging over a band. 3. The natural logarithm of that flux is 2.57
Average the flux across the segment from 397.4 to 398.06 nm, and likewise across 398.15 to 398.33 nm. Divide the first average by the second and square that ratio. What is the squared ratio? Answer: 0.95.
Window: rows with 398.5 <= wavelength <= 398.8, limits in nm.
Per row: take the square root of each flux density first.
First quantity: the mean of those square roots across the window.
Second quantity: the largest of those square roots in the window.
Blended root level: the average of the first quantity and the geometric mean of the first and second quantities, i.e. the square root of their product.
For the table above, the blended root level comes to 3.54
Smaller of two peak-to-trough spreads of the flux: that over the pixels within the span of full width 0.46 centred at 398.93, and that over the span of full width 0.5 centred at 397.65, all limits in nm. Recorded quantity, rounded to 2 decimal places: 1.11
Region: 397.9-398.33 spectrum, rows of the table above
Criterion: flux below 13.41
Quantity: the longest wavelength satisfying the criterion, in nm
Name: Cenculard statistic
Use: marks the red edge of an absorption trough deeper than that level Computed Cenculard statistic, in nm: 397.921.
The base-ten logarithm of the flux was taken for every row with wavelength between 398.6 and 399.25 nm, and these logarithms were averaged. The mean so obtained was 1.12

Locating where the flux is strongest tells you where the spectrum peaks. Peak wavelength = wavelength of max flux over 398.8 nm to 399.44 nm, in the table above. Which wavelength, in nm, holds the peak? 399.205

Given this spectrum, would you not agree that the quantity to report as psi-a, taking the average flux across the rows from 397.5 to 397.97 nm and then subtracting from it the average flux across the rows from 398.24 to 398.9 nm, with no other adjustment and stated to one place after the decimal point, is 0.3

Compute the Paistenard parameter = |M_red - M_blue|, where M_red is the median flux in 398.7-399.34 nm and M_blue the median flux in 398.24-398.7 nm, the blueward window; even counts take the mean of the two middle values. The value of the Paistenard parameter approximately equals 0.0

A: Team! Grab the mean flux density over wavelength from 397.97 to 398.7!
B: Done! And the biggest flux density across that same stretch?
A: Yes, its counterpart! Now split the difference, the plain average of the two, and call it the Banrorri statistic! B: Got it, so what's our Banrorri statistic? 13.4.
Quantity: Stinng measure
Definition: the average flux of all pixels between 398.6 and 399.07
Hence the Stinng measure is 13.1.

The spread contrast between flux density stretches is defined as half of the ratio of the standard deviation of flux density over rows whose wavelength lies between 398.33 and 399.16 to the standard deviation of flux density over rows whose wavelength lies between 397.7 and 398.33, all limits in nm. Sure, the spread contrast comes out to 0.8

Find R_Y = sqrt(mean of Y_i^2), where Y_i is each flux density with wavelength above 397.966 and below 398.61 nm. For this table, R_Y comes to 12.97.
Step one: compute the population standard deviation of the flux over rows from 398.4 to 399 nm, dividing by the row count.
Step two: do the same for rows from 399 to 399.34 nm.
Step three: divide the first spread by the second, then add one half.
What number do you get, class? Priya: 1.47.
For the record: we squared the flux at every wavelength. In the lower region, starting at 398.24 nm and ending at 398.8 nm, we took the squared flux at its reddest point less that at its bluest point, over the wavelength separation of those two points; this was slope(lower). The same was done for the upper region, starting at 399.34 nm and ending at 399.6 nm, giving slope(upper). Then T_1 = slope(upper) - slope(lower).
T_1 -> 213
